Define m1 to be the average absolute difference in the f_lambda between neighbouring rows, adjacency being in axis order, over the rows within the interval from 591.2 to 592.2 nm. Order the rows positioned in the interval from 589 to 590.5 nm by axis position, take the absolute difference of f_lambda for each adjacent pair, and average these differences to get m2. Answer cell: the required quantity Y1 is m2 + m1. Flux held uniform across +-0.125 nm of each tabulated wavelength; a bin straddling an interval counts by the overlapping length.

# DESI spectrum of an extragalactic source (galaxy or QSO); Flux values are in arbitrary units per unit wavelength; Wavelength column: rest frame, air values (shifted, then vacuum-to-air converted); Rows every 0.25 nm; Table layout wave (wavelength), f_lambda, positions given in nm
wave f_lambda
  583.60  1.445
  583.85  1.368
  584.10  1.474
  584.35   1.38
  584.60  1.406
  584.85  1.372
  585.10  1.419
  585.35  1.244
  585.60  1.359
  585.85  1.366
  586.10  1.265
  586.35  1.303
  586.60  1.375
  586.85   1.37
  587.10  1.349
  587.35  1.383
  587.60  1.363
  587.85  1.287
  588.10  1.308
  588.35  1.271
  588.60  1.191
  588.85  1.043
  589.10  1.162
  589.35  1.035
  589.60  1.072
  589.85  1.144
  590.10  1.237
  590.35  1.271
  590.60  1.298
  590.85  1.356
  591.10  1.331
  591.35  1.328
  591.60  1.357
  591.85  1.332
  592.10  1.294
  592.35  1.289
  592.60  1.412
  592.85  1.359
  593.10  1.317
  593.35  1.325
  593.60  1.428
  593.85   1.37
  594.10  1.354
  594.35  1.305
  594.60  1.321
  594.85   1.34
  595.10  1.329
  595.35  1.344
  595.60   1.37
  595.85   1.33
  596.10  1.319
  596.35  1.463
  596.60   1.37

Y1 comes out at 0.103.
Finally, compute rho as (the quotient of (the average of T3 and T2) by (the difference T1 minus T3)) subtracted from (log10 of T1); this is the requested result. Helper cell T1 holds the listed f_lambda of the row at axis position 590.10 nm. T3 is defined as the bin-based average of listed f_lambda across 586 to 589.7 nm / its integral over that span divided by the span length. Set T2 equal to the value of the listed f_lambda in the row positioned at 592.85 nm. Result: 82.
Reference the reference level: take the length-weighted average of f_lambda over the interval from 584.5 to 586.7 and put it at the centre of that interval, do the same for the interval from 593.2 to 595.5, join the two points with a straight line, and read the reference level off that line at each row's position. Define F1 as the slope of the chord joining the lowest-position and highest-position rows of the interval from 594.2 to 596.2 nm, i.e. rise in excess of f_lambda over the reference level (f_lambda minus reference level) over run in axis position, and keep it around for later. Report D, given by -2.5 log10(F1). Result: 5.3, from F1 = 0.008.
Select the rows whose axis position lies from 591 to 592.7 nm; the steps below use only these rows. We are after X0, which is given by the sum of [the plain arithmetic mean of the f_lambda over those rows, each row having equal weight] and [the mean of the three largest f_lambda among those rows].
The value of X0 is 2.702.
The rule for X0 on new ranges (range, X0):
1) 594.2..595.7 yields 2.686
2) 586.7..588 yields 2.722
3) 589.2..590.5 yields 2.369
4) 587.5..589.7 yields 2.512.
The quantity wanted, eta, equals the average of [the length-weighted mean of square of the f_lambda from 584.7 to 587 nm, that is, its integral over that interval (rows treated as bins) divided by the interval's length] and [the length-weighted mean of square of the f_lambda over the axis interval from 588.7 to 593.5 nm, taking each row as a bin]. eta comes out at 1.70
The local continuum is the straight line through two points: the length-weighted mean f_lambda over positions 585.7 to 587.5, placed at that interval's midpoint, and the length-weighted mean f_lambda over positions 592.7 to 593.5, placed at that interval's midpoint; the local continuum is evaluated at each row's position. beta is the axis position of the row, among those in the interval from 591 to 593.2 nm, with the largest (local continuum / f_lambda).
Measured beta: 592.35 nm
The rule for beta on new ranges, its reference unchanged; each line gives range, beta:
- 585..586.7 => 585.35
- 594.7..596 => 595.10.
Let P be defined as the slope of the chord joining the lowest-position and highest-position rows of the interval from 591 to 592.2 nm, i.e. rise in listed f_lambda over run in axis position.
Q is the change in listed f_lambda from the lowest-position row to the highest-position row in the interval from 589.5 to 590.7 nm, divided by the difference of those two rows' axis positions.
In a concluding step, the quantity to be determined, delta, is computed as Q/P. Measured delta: -6.1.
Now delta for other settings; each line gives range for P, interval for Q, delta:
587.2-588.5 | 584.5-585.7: 0.4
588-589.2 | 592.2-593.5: -0.2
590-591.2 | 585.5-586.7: 0.2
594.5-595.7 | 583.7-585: 0.1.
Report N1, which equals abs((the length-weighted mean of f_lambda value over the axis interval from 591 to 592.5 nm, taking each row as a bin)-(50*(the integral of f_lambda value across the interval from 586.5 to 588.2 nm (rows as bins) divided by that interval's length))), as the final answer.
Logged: 66.1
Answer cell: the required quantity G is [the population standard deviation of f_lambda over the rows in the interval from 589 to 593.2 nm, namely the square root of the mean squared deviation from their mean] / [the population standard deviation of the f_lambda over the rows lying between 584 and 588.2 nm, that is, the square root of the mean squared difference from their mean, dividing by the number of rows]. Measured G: 1.8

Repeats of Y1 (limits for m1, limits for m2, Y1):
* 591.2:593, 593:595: 0.084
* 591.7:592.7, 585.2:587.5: 0.104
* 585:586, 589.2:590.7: 0.152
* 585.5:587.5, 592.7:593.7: 0.091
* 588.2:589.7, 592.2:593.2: 0.175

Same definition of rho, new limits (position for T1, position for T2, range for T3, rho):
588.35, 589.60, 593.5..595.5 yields 16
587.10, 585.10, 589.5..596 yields -42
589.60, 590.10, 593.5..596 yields 5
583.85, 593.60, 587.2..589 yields -13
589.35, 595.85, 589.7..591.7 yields 5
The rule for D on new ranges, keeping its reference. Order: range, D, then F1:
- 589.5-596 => 3.5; 0.041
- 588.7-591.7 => 2.4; 0.114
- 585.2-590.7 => 5.0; 0.010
